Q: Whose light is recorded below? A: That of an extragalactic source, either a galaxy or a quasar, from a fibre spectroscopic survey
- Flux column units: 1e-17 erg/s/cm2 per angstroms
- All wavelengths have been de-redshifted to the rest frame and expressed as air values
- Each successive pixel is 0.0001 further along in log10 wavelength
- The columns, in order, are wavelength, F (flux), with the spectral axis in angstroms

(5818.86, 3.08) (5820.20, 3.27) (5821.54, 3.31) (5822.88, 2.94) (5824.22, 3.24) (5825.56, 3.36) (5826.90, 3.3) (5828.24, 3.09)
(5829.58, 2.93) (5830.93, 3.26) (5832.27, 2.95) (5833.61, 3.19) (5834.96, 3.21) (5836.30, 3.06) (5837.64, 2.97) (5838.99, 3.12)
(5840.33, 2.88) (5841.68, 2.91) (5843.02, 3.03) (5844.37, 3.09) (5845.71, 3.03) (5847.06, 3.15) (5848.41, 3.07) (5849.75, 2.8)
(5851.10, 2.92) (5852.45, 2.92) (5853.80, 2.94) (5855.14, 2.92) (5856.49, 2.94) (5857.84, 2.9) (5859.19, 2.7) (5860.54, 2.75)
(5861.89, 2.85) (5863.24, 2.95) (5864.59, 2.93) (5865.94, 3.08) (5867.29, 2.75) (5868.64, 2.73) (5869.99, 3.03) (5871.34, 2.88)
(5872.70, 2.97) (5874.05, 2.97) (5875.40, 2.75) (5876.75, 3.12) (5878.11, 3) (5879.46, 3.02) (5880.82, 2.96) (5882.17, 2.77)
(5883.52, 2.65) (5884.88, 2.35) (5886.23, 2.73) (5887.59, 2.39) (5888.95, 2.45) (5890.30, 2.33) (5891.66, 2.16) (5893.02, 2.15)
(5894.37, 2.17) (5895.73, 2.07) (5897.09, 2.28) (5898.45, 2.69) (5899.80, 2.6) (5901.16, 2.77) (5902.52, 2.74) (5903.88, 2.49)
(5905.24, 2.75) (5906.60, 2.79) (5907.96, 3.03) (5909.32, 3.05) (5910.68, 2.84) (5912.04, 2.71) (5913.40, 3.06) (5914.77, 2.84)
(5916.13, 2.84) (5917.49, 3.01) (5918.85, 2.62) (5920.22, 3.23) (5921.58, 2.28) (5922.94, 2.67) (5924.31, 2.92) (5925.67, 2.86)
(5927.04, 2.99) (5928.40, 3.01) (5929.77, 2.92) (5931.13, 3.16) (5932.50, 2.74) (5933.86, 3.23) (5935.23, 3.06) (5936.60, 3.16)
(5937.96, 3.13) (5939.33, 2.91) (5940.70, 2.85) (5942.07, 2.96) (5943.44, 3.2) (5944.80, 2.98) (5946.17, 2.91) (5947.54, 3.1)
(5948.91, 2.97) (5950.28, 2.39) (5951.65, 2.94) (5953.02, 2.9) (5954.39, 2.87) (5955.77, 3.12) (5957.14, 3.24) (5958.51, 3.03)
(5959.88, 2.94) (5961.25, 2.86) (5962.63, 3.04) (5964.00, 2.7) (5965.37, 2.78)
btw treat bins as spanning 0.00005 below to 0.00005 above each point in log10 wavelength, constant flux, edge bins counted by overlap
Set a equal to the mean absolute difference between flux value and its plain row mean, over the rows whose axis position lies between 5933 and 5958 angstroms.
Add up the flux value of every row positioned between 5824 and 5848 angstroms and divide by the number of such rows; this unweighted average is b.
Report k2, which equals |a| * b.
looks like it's 0.44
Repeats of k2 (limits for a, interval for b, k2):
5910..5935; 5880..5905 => 0.43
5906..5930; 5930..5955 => 0.46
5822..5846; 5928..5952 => 0.36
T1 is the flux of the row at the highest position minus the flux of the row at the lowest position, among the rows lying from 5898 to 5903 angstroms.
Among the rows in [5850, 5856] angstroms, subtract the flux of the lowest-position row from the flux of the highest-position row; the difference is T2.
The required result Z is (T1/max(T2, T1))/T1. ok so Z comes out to 20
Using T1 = 0.05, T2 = 0.00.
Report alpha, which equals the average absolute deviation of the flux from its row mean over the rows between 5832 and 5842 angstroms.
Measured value 0.109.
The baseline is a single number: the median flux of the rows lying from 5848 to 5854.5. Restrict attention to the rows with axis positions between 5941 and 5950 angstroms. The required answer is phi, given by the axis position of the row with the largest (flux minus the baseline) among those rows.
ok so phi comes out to 5943.44 angstroms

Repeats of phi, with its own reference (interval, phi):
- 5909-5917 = 5913.40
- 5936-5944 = 5943.44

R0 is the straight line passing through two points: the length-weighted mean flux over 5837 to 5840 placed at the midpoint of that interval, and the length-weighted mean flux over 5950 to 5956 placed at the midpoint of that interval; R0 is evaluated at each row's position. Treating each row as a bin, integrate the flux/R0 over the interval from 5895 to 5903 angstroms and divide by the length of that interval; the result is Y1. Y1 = 0.86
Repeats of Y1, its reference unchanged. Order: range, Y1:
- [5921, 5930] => 0.97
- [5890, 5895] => 0.75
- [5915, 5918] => 1.00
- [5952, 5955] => 1.02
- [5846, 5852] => 0.99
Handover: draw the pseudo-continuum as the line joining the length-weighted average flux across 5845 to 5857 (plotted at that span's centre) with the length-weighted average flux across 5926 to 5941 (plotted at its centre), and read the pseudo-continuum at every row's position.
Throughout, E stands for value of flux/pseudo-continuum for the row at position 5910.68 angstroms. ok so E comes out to 0.95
